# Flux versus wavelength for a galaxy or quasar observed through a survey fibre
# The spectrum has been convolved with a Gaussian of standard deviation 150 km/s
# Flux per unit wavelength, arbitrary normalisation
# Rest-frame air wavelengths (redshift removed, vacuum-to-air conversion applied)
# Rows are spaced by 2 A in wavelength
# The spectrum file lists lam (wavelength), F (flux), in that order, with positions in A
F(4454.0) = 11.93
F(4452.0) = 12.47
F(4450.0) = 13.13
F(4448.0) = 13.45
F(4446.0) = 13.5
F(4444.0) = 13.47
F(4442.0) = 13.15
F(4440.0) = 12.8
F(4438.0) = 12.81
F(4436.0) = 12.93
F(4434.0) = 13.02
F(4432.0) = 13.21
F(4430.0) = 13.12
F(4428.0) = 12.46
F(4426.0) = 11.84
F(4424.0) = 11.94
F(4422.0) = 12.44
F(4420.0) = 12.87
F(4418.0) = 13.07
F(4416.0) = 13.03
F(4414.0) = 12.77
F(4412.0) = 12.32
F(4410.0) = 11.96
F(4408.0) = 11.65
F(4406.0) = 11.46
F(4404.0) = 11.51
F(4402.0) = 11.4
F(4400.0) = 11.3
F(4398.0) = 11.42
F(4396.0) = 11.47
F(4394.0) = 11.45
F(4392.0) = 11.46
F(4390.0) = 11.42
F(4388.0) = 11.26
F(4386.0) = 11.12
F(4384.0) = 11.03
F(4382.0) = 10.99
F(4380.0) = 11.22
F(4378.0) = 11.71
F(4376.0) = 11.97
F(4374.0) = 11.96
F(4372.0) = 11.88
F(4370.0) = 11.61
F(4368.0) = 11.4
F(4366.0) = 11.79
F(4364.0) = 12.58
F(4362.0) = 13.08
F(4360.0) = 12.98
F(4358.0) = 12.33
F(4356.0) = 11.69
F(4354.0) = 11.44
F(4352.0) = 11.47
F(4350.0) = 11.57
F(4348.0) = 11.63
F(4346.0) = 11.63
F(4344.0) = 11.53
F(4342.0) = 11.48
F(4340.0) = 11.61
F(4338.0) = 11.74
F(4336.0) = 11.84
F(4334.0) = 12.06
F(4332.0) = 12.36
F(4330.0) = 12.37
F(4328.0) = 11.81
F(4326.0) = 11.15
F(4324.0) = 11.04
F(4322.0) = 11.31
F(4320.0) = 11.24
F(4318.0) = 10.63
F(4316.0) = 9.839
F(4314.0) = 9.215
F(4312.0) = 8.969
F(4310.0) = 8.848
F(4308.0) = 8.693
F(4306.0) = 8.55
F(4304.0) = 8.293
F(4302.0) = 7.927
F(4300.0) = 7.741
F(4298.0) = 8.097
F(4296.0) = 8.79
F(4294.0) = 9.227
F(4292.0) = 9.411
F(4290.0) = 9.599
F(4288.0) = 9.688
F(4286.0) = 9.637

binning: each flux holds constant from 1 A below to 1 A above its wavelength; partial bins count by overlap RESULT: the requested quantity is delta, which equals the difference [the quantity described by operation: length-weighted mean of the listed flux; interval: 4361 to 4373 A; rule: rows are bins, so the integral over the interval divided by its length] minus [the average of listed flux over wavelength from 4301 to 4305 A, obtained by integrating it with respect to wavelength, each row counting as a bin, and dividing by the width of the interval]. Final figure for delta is 3.9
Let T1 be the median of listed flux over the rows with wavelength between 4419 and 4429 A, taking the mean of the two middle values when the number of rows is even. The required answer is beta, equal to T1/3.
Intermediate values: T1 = 12.4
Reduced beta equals 4.1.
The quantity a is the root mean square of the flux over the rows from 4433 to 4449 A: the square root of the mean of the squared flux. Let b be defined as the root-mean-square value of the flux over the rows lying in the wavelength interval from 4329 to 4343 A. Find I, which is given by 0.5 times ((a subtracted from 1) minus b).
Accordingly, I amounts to -12.0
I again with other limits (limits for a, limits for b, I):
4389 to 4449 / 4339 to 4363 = -11.6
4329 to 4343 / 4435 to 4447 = -12.0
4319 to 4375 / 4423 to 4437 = -11.7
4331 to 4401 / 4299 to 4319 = -9.8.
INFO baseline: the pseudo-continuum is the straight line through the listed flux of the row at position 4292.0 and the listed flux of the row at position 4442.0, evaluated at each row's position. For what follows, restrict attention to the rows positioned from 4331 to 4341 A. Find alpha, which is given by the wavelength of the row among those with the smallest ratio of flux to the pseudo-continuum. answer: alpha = 4340.0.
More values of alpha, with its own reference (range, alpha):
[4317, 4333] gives 4318.0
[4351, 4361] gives 4354.0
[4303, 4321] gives 4304.0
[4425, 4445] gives 4426.0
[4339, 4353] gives 4352.0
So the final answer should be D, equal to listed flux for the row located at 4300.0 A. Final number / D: 7.741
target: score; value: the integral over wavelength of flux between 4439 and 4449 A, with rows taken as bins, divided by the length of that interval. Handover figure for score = 13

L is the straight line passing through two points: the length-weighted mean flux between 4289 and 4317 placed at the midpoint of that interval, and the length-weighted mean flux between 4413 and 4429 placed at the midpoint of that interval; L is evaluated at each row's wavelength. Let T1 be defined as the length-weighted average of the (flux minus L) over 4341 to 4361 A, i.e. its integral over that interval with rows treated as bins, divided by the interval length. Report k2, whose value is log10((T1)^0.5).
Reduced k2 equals 0.08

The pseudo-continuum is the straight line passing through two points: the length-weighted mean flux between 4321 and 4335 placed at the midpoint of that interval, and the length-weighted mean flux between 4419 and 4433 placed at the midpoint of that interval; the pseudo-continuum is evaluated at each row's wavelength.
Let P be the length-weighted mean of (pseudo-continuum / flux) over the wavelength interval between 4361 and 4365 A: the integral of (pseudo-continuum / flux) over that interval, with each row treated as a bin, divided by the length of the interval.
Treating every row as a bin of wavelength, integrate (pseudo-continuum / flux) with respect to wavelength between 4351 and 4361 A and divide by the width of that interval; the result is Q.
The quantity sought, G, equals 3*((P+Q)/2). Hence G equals 2.9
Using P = 0.94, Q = 1.00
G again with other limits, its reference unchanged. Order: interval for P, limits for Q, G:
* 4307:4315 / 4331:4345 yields 3.4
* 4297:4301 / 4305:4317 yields 4.1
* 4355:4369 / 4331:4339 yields 2.9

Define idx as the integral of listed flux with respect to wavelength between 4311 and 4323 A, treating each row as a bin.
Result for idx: 122.4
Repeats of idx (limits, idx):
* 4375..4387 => 136.1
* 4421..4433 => 150.0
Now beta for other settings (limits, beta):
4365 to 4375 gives 3.9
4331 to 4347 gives 3.9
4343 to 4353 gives 3.9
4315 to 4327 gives 3.7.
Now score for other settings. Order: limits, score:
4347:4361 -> 12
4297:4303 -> 8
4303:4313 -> 9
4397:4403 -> 11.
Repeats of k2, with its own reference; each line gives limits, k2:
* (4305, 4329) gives -0.03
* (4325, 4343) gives 0.15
